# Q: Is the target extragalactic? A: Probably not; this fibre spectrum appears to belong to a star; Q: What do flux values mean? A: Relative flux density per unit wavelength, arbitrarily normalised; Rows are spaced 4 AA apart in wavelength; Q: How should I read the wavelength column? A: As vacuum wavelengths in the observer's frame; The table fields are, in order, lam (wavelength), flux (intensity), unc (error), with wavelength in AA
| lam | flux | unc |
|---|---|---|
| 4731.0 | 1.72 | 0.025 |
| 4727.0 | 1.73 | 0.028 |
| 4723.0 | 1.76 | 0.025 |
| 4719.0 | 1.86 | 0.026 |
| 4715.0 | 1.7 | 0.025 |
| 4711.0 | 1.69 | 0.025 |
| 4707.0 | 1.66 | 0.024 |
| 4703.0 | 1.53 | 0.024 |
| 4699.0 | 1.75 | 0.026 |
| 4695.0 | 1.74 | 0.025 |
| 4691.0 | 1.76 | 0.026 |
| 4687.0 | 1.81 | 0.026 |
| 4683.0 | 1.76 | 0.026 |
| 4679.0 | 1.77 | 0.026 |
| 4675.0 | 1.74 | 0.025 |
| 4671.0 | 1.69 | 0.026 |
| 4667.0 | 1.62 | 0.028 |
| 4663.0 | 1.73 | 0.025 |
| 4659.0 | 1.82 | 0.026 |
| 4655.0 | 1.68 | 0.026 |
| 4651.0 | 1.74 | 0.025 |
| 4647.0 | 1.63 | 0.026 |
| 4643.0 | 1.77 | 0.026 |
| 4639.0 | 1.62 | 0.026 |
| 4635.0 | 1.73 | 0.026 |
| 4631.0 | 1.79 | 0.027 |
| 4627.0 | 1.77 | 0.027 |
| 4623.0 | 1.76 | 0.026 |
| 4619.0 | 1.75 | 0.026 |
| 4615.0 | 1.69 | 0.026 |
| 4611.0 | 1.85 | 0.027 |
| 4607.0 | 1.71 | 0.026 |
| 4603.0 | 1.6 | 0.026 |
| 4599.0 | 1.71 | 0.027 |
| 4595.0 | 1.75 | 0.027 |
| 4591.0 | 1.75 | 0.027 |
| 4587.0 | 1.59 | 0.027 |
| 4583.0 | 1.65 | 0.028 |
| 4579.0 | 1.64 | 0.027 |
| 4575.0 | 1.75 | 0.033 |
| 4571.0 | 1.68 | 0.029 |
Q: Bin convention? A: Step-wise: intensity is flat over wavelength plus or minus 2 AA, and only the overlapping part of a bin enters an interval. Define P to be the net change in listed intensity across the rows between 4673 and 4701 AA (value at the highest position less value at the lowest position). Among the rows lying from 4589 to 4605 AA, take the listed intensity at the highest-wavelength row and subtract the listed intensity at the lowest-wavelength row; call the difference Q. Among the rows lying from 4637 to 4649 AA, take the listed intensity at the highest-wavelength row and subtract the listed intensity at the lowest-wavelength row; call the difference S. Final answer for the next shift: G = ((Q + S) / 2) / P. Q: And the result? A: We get -7.0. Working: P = 0.010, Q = -0.150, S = 0.01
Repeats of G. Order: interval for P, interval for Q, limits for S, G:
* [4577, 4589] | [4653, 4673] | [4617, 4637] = 0.1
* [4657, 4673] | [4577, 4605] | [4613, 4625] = -0.1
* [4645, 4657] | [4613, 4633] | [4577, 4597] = 2.1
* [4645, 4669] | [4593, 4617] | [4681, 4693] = 3.0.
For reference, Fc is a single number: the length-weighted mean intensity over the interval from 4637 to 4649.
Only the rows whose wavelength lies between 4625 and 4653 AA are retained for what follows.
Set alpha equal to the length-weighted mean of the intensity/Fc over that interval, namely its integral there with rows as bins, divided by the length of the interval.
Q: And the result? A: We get 1.03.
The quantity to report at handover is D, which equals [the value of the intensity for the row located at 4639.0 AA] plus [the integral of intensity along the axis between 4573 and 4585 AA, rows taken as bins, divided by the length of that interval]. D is 3.30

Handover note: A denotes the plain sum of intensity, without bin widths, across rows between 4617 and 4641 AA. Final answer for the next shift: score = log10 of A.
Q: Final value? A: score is 1.0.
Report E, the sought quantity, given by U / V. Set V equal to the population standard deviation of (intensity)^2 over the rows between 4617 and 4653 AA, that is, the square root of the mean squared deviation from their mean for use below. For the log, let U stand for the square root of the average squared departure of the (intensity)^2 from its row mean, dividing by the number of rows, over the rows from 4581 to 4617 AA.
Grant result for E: 1.33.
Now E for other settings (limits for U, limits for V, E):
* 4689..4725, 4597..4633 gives 1.25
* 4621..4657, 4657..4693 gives 1.02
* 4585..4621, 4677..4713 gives 0.98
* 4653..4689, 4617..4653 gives 1.06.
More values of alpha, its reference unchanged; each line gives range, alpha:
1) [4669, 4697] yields 1.05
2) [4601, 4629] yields 1.04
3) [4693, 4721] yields 1.02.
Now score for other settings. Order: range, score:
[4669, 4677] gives 0.5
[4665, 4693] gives 1.1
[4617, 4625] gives 0.5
